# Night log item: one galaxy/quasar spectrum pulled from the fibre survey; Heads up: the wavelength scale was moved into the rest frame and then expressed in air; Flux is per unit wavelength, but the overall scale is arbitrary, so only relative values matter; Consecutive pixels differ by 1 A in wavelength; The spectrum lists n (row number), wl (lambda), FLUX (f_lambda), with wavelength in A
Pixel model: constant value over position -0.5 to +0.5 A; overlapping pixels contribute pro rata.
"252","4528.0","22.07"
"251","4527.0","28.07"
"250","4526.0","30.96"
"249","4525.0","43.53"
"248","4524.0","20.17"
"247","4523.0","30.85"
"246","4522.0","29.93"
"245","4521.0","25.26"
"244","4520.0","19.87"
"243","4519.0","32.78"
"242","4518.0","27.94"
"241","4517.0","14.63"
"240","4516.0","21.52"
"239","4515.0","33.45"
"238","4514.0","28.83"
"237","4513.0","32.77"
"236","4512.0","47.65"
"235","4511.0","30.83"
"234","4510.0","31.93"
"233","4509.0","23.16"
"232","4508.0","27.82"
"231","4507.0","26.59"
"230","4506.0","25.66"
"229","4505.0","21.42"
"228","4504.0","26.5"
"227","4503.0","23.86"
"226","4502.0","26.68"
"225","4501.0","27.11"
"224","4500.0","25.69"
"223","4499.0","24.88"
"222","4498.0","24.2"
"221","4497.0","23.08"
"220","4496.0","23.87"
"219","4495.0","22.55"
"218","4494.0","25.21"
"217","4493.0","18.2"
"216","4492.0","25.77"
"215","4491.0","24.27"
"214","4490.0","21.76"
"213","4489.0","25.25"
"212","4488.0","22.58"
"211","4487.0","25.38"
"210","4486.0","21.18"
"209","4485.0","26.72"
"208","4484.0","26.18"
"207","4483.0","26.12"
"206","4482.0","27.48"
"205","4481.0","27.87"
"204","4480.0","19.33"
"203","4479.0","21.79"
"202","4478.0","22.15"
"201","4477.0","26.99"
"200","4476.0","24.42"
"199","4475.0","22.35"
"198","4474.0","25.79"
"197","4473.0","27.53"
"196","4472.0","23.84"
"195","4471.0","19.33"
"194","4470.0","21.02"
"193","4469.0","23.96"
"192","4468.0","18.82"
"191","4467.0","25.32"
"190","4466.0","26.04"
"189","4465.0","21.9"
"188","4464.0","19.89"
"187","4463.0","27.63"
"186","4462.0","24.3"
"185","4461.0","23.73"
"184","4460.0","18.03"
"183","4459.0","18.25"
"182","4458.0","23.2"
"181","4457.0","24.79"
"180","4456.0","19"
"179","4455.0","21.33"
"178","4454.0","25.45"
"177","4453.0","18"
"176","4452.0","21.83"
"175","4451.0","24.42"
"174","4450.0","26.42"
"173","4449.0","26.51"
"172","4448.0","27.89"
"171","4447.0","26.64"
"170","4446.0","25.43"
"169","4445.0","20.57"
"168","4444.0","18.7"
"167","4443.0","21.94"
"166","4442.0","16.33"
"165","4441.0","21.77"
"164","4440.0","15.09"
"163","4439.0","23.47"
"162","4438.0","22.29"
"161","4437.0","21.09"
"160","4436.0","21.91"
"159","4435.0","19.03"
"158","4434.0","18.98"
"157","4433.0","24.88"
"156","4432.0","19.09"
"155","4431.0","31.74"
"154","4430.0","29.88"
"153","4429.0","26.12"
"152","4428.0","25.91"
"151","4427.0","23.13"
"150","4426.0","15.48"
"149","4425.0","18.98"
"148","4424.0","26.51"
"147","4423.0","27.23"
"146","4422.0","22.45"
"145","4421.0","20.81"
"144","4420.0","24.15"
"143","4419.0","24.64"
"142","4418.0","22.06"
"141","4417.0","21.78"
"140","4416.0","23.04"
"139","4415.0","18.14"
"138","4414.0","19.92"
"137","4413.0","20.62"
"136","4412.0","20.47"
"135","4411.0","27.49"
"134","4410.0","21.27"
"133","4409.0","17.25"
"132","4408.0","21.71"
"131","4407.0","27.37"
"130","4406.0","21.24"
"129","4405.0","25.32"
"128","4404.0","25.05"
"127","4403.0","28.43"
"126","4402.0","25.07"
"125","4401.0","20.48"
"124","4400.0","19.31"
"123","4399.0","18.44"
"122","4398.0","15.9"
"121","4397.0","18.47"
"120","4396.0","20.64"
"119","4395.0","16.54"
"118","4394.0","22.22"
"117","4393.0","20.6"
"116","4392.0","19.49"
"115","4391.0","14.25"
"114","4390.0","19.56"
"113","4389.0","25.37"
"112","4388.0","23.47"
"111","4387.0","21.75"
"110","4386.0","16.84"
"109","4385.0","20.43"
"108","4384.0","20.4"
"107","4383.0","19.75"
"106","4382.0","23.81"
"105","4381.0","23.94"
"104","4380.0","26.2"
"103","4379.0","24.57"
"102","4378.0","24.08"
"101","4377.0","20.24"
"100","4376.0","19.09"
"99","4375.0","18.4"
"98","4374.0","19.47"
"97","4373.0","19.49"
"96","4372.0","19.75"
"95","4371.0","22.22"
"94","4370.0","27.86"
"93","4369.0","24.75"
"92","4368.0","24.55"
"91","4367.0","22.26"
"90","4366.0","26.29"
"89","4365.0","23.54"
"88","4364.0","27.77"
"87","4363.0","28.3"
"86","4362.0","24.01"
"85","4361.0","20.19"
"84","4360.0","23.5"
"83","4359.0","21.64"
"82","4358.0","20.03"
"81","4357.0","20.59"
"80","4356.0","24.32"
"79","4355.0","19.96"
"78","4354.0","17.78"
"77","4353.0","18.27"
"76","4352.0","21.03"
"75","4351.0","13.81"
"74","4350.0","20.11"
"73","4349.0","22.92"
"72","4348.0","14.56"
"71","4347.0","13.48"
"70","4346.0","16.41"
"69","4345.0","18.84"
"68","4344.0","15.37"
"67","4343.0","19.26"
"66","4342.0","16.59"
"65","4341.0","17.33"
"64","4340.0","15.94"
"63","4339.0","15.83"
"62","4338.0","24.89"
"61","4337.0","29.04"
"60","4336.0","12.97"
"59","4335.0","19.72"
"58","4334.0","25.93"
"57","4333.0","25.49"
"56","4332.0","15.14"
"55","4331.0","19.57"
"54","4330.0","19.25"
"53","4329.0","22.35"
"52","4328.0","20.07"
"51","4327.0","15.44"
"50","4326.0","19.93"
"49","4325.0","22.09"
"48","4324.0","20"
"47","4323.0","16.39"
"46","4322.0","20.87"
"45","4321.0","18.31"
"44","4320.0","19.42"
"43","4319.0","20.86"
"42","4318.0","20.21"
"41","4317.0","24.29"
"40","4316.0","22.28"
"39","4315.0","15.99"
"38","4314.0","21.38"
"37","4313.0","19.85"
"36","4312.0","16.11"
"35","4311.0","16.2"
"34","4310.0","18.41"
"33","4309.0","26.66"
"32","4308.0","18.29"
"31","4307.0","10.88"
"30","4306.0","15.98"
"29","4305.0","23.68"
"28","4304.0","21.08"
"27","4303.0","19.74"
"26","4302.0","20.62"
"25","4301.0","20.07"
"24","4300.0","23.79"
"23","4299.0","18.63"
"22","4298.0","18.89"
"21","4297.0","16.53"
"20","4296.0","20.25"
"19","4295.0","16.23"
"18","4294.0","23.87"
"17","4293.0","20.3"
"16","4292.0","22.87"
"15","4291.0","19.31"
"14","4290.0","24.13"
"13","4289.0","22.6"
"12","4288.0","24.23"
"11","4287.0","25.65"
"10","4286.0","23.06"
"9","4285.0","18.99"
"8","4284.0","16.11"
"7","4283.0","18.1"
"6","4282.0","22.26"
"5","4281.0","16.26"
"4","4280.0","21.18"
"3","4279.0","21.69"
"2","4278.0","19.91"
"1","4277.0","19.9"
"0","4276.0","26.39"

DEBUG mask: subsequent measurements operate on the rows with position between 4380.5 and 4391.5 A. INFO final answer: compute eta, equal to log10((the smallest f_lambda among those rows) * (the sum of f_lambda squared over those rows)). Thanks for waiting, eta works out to 4.84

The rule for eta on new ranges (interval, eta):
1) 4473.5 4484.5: 5.11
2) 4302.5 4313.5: 4.65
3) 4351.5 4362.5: 4.94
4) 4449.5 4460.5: 4.99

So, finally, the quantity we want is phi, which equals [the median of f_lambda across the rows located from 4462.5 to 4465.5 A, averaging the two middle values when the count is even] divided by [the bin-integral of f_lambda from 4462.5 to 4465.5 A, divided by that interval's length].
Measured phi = 0.95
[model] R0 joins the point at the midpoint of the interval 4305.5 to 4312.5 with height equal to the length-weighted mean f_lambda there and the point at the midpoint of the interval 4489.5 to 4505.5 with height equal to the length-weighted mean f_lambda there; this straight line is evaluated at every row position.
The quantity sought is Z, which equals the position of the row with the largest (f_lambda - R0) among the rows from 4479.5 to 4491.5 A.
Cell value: 4481.0 A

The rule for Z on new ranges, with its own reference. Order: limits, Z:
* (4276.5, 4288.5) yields 4287.0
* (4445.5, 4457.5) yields 4448.0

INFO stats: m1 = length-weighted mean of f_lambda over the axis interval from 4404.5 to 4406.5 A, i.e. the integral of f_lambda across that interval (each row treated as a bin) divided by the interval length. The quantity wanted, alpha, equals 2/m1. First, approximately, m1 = 23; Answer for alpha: 0.086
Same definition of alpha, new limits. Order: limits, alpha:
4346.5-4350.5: 0.113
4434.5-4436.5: 0.098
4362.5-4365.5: 0.075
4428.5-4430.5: 0.071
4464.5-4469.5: 0.086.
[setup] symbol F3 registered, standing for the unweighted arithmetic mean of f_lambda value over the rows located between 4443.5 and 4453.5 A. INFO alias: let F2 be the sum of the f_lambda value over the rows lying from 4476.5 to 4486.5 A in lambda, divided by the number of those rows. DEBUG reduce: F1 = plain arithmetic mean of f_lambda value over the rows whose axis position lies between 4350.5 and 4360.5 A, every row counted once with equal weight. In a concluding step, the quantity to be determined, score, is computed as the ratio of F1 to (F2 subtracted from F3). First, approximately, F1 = 20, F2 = 24.6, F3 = 23.6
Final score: -21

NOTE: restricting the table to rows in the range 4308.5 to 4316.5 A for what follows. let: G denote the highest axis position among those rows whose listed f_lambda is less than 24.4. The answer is 4316.0 A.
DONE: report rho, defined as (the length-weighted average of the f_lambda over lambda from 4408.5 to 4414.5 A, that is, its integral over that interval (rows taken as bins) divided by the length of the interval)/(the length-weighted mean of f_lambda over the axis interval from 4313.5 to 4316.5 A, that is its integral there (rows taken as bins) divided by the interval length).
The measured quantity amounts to 1.06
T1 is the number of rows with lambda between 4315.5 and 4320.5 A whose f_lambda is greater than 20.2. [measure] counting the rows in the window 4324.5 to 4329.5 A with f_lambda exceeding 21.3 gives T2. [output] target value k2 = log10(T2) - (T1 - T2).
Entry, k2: -1.7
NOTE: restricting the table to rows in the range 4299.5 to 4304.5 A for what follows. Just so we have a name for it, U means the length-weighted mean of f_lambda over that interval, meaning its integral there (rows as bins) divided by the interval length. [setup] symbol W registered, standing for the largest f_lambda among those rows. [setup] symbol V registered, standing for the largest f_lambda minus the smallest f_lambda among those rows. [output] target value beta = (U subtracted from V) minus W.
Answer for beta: -41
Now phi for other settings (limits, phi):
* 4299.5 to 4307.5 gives 1.04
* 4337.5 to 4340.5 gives 0.84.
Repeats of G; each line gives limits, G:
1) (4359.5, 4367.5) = 4367.0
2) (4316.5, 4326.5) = 4326.0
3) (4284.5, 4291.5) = 4291.0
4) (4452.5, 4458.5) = 4458.0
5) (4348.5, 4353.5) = 4353.0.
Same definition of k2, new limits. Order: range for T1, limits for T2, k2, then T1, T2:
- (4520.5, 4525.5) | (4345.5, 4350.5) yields -3.0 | 4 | 1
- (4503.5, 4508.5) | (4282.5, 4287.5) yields -2.7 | 5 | 2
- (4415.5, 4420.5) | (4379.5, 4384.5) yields -1.5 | 5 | 3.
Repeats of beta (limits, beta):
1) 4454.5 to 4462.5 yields -40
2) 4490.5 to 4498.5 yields -42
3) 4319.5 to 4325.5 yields -36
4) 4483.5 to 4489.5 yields -46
